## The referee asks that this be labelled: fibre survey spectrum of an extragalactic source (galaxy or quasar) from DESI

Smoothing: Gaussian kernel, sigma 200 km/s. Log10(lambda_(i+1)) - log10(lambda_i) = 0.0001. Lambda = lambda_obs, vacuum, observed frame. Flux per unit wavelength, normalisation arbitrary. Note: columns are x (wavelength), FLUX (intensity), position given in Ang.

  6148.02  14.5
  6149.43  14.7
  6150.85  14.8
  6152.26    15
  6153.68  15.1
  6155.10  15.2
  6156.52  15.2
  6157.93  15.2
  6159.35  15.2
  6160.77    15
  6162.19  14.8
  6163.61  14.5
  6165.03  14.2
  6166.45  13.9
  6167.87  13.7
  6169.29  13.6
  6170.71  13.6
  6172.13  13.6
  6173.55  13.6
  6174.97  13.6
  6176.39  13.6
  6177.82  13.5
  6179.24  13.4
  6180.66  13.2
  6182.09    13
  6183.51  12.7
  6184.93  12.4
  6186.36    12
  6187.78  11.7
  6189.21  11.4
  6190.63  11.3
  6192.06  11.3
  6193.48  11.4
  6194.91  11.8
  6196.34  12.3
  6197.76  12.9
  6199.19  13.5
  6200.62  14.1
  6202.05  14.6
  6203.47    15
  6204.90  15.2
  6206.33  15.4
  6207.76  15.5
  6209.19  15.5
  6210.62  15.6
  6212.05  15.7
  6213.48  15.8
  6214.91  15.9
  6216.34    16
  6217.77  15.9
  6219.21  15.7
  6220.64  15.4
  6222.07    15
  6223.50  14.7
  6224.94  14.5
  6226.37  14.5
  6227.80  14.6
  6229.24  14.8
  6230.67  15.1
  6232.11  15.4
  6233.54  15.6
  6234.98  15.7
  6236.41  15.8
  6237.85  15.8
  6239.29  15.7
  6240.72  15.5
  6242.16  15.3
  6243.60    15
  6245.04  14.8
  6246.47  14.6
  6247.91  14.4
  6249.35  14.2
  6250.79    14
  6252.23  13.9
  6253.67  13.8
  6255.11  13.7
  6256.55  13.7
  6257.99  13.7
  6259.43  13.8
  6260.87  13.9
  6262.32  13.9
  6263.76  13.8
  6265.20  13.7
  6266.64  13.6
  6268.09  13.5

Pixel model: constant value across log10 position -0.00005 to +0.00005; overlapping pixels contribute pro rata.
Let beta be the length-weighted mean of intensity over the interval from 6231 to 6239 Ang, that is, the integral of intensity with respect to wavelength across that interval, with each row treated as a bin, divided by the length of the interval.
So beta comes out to 15.6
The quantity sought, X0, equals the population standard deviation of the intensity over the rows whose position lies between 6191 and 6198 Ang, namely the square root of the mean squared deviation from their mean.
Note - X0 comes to 0.60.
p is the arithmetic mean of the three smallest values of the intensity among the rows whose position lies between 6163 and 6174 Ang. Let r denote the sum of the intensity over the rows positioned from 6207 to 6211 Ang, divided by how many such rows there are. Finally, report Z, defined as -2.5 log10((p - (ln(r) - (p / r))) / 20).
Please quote 0.58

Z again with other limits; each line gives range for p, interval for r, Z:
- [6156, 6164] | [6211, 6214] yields 0.47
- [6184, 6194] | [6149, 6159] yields 0.82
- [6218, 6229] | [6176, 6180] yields 0.47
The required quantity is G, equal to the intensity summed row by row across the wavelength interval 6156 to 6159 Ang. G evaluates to 30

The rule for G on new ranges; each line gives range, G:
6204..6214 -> 109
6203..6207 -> 46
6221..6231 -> 103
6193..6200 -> 62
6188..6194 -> 45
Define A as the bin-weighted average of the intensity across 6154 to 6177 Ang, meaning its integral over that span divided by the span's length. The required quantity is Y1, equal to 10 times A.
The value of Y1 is 143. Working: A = 14.3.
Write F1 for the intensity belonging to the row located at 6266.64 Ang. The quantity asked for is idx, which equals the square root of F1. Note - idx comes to 3.69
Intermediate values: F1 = 13.6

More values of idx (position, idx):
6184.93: 3.52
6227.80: 3.82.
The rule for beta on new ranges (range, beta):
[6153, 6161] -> 15.2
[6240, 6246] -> 15.1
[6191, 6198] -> 11.8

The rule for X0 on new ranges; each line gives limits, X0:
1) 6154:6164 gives 0.25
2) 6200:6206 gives 0.42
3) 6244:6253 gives 0.32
